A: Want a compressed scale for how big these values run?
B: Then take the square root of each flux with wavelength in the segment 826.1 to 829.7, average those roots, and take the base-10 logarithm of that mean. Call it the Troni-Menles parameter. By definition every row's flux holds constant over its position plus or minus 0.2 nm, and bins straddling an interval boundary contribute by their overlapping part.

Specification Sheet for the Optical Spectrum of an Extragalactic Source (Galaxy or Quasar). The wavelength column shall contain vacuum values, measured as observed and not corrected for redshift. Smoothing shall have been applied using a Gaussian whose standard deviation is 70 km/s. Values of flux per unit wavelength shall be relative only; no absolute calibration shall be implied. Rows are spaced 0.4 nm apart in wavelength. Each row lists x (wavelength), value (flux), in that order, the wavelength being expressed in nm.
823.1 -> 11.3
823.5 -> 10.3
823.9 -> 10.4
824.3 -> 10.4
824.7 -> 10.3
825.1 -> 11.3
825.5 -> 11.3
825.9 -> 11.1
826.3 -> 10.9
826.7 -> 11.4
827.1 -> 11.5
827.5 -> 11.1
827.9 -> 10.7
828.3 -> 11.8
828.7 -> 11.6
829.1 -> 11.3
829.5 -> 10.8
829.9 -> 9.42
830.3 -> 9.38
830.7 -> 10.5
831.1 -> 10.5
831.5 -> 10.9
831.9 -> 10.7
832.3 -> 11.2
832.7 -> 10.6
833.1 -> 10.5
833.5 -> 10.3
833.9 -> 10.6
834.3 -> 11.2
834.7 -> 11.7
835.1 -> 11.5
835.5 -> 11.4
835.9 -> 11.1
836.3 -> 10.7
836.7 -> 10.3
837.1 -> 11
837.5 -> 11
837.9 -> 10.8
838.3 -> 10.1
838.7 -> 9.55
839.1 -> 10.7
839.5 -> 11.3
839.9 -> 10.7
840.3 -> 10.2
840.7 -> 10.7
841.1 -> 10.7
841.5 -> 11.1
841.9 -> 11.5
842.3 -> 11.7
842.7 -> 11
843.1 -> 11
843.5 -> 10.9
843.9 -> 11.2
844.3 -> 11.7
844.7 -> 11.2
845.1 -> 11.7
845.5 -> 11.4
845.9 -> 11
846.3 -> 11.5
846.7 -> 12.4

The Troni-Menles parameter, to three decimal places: 0.525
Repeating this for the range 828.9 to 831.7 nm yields 0.508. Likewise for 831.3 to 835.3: 0.519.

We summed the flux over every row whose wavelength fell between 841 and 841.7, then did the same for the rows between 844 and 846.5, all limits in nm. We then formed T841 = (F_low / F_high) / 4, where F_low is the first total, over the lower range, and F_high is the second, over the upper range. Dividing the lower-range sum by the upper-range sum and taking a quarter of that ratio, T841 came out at 0.08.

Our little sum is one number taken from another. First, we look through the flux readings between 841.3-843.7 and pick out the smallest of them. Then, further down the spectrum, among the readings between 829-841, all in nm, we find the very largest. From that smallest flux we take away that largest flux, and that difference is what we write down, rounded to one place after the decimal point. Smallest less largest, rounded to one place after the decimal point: -0.8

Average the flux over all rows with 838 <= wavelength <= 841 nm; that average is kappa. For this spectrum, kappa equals 10.5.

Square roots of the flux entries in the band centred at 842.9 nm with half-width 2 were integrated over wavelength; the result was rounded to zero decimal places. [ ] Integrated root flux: 13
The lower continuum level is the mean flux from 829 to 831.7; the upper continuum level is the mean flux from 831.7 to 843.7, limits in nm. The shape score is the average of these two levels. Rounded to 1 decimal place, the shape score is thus 10.6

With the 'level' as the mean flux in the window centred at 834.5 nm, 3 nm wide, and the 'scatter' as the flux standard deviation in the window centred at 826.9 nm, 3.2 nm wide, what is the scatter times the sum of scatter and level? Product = 4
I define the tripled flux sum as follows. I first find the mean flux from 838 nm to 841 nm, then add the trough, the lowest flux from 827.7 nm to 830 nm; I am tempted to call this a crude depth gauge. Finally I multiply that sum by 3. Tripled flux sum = 59.7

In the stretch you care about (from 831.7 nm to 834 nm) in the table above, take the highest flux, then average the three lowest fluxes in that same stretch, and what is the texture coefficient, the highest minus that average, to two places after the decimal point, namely 0.73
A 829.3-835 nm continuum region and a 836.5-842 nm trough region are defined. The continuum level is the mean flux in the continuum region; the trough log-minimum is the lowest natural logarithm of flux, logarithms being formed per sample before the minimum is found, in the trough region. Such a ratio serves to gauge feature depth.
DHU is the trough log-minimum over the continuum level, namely 0.213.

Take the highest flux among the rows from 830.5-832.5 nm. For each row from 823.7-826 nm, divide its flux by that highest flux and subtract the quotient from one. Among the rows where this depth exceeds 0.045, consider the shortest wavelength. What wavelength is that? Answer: 823.9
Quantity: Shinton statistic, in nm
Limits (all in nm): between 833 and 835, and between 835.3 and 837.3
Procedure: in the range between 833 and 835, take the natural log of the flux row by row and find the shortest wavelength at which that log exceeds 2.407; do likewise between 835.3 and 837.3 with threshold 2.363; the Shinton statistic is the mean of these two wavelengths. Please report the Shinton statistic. 834.90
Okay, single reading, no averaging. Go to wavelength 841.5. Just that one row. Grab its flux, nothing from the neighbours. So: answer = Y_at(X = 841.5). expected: 11.1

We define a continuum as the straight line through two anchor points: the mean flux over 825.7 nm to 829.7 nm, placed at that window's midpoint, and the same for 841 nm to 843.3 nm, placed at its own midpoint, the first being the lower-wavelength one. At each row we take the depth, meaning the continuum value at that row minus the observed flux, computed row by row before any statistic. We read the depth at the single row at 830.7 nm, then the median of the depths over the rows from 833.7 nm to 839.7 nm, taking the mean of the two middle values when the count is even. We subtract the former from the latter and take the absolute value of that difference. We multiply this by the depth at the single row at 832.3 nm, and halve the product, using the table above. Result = 0.00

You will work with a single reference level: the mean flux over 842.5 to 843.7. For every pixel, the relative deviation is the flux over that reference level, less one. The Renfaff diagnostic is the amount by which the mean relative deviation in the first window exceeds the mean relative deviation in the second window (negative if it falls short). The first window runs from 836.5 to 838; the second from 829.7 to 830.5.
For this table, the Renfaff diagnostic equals 0.13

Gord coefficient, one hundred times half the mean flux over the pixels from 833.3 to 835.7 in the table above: 556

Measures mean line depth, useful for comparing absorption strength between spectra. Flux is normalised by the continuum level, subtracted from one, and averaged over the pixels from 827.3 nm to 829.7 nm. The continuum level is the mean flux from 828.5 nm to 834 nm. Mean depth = -0.06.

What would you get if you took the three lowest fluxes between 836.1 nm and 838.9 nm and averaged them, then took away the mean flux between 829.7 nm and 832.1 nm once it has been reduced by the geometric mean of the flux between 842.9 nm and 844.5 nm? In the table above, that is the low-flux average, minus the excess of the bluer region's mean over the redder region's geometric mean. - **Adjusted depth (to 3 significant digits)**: 10.9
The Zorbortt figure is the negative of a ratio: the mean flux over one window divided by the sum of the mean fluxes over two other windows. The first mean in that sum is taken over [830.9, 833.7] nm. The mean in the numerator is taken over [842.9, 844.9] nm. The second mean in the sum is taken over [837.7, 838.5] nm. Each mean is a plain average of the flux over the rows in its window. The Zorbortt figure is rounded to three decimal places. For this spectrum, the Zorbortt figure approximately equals -0.530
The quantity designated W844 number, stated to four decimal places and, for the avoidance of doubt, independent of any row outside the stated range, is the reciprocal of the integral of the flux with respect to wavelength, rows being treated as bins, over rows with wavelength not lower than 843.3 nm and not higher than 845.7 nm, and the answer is 0.0367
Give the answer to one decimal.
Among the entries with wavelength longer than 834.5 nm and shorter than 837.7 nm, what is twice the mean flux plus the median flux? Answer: 33.2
